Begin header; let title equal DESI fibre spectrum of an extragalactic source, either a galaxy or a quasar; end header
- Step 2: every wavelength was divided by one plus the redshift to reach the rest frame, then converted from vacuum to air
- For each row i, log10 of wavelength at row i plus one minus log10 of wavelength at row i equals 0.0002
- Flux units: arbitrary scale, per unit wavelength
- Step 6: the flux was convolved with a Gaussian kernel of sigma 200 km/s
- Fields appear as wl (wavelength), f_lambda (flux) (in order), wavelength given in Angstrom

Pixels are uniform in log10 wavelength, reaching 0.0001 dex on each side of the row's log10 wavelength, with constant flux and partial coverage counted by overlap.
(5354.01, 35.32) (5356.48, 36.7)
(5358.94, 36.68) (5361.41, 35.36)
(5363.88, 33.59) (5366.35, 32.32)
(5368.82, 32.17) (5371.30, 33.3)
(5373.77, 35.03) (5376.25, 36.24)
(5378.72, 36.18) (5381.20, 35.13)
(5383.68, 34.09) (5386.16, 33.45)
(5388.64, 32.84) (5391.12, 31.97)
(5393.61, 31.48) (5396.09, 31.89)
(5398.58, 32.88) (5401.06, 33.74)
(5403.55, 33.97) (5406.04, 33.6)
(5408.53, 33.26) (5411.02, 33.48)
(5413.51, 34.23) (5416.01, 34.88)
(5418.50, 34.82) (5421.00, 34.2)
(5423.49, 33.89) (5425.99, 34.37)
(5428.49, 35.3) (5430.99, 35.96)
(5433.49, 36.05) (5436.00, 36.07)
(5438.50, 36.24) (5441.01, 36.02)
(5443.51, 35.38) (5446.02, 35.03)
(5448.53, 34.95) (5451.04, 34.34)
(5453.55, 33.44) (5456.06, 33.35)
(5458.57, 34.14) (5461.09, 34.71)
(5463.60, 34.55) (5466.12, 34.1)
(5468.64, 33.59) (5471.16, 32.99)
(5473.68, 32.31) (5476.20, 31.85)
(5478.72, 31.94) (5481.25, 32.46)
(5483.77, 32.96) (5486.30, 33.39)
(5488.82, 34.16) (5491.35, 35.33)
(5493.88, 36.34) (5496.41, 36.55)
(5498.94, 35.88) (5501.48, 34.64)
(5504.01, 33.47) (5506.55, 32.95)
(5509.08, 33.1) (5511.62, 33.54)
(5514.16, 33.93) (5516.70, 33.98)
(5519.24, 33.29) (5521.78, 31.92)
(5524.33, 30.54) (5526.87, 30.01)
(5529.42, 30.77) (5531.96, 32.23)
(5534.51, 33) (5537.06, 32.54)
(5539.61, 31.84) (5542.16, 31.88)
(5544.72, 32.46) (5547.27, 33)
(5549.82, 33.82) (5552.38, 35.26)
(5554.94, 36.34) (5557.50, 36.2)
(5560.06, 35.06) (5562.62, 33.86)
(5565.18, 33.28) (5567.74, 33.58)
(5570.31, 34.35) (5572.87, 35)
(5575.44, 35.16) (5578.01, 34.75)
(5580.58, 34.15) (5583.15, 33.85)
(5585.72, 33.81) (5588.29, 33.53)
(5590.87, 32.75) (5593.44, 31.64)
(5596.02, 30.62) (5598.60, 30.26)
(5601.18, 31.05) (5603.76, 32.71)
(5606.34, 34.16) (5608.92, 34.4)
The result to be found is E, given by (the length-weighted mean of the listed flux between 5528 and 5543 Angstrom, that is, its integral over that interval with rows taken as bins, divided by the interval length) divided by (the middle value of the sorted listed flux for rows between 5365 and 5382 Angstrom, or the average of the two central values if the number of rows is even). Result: 0.91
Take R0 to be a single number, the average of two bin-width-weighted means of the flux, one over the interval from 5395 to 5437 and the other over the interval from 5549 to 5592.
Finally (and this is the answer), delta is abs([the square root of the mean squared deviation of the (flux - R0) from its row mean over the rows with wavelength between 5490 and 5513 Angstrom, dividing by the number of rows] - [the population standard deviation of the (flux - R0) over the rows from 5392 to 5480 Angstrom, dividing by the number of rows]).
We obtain 0.08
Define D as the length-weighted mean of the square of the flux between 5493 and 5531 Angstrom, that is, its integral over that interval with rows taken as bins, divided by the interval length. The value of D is 1116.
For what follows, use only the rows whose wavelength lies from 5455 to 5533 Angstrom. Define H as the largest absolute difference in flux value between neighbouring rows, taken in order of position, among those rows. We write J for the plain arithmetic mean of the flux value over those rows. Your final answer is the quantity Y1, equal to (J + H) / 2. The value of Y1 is 17.42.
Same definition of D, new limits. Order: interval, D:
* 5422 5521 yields 1175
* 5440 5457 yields 1202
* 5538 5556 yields 1122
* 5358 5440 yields 1172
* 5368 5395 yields 1146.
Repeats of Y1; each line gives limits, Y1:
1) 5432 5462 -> 17.94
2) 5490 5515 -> 17.91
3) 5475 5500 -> 17.63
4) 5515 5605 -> 17.38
